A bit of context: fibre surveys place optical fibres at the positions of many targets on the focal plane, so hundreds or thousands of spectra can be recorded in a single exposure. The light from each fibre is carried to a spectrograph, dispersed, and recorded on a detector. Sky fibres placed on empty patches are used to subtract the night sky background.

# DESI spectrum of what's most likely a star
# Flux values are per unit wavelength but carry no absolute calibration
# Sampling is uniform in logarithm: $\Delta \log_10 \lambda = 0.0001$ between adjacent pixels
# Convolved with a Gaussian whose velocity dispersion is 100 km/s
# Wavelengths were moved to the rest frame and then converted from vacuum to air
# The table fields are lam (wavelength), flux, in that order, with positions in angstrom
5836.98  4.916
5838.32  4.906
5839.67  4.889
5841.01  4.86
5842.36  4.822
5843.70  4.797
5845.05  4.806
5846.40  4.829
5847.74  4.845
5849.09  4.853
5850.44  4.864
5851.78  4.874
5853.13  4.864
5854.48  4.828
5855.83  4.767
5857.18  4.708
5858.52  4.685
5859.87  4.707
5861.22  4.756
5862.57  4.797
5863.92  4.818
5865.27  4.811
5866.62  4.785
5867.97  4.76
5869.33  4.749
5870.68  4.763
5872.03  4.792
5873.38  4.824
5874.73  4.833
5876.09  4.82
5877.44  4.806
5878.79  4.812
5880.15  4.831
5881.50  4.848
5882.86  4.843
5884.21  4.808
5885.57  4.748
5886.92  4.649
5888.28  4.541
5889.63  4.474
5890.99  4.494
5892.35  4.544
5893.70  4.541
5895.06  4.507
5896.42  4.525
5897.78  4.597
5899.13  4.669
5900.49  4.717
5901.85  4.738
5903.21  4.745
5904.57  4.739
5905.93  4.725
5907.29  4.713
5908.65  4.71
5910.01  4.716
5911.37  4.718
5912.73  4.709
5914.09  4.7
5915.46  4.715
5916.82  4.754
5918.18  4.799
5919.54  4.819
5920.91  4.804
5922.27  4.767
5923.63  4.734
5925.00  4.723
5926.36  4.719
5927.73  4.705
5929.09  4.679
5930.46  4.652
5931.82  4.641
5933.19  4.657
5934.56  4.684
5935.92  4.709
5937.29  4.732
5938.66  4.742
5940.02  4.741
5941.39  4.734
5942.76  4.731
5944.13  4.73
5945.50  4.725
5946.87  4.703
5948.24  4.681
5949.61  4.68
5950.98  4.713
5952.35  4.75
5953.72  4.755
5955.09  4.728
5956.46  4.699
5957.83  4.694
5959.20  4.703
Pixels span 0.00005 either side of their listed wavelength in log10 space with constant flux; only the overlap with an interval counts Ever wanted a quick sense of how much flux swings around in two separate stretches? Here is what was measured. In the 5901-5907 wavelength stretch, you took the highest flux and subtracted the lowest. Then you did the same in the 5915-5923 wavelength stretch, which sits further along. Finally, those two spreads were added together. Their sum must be 0.12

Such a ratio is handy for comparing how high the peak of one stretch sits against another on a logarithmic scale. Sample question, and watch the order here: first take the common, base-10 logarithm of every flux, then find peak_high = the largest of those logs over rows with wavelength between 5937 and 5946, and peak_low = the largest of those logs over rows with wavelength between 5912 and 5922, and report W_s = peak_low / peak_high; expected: 1.010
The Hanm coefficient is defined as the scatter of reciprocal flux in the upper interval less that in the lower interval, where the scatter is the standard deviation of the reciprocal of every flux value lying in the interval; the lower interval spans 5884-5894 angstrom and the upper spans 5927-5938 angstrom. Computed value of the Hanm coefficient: -0.004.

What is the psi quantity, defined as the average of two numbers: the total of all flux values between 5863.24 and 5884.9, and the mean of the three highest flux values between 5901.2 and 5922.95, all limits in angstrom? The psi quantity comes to 40.9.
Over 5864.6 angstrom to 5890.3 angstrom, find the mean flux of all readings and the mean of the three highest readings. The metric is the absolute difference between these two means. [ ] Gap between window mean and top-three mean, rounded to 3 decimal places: 0.078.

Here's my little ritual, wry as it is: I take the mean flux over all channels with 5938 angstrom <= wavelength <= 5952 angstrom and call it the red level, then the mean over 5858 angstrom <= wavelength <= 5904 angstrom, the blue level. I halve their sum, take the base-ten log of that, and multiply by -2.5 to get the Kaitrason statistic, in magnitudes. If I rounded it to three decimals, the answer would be -1.684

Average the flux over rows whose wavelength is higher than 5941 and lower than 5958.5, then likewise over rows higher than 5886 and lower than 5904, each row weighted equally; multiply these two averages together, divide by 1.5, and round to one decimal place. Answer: 14.5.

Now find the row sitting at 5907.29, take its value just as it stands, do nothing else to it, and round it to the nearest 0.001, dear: 4.713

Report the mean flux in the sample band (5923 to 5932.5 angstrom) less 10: -5.31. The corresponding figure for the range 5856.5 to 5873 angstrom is -5.24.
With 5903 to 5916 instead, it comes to -5.28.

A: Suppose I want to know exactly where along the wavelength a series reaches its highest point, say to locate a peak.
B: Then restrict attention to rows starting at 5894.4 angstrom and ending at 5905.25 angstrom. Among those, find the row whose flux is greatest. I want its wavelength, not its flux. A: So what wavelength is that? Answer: 5903.21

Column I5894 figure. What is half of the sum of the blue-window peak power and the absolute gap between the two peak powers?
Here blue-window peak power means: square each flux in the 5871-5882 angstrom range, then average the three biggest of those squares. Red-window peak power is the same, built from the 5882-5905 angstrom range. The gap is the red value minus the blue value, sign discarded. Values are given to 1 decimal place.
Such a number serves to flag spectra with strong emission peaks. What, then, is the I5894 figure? 11.9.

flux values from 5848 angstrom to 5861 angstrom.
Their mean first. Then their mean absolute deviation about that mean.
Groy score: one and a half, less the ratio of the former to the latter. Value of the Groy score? -68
